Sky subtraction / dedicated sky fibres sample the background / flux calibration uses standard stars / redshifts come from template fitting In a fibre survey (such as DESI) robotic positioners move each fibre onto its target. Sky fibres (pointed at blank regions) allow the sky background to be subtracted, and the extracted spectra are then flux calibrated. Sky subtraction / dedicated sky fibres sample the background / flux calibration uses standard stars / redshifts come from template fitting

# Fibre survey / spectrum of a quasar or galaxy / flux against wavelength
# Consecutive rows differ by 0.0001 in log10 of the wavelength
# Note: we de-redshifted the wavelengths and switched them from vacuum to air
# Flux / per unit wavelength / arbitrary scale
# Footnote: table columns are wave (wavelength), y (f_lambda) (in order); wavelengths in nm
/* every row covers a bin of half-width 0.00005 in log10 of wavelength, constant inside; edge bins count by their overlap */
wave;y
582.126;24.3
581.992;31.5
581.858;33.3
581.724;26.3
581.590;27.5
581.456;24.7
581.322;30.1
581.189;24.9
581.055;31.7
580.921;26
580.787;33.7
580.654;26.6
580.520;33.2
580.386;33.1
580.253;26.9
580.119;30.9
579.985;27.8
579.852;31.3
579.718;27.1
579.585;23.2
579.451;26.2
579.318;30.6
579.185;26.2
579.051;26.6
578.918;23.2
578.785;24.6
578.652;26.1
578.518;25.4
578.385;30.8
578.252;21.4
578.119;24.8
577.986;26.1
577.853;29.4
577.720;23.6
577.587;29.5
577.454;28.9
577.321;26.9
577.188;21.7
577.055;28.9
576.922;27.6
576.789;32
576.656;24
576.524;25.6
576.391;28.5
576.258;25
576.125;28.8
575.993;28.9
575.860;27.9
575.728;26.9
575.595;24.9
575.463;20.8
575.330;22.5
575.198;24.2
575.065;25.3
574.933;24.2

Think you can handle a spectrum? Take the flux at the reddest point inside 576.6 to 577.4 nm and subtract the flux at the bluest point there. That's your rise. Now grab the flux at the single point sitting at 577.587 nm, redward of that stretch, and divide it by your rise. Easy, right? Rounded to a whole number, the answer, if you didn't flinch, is 10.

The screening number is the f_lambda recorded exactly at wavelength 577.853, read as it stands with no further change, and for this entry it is 29.4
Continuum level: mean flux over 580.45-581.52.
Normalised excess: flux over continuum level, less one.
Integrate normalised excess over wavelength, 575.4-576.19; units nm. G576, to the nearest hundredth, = -0.07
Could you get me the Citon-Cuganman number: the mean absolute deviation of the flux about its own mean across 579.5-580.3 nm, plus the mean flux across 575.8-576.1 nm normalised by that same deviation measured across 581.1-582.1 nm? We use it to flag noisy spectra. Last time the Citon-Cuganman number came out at 12.2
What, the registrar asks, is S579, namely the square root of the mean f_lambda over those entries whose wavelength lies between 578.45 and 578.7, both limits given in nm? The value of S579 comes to 5.07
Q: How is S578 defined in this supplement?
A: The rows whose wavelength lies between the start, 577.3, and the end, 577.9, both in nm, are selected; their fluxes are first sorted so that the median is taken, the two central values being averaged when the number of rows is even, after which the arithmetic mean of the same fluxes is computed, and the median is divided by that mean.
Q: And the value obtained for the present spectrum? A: 1.045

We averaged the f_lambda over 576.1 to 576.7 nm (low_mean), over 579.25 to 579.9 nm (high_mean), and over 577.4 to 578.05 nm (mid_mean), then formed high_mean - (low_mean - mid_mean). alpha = 28.8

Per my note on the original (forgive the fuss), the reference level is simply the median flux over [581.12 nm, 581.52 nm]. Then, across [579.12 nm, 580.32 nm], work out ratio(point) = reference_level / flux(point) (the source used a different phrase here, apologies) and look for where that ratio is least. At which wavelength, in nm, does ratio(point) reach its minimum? 579.852 nm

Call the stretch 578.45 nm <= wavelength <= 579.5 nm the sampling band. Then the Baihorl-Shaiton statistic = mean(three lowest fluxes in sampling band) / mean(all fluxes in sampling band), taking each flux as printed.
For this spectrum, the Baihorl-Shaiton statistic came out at 0.934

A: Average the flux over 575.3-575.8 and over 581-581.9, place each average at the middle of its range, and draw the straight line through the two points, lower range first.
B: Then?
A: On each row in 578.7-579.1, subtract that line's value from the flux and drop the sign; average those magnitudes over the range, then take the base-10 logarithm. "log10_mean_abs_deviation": 0.22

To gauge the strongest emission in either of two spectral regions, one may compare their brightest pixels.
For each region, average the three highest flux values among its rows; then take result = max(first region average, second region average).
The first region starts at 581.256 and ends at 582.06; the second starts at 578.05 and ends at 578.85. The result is 31.6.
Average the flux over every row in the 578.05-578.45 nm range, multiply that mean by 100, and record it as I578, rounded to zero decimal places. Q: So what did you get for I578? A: 2567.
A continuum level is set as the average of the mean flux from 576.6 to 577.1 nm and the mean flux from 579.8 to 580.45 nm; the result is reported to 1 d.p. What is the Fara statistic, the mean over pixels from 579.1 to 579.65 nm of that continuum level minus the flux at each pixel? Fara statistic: 2.5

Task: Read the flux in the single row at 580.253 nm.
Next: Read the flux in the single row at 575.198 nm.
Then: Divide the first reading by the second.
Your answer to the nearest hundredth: 1.11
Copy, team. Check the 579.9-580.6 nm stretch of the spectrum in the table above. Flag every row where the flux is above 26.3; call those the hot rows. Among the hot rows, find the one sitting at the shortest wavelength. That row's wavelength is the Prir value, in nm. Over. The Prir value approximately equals 579.985 nm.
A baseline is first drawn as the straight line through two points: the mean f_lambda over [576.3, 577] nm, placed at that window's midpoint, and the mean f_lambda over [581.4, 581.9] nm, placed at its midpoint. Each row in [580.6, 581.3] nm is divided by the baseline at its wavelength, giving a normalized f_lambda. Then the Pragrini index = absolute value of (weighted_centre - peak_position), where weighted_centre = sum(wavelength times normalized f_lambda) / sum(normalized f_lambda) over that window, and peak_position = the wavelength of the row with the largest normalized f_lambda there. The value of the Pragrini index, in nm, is 0.13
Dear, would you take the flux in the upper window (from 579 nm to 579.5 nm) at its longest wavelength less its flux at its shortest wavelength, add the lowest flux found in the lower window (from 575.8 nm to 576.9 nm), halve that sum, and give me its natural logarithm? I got 2.47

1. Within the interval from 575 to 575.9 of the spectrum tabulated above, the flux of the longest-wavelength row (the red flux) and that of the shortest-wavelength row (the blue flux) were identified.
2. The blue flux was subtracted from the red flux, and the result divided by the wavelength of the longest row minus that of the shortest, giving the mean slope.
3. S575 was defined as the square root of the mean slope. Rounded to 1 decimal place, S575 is 1.8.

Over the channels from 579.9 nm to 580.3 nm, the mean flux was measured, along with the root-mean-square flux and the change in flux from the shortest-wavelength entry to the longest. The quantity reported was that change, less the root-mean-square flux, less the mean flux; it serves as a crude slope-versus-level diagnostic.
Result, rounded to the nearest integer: -58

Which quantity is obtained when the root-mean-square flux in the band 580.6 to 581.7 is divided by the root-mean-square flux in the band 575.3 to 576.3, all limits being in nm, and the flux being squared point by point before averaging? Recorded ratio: 1.10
